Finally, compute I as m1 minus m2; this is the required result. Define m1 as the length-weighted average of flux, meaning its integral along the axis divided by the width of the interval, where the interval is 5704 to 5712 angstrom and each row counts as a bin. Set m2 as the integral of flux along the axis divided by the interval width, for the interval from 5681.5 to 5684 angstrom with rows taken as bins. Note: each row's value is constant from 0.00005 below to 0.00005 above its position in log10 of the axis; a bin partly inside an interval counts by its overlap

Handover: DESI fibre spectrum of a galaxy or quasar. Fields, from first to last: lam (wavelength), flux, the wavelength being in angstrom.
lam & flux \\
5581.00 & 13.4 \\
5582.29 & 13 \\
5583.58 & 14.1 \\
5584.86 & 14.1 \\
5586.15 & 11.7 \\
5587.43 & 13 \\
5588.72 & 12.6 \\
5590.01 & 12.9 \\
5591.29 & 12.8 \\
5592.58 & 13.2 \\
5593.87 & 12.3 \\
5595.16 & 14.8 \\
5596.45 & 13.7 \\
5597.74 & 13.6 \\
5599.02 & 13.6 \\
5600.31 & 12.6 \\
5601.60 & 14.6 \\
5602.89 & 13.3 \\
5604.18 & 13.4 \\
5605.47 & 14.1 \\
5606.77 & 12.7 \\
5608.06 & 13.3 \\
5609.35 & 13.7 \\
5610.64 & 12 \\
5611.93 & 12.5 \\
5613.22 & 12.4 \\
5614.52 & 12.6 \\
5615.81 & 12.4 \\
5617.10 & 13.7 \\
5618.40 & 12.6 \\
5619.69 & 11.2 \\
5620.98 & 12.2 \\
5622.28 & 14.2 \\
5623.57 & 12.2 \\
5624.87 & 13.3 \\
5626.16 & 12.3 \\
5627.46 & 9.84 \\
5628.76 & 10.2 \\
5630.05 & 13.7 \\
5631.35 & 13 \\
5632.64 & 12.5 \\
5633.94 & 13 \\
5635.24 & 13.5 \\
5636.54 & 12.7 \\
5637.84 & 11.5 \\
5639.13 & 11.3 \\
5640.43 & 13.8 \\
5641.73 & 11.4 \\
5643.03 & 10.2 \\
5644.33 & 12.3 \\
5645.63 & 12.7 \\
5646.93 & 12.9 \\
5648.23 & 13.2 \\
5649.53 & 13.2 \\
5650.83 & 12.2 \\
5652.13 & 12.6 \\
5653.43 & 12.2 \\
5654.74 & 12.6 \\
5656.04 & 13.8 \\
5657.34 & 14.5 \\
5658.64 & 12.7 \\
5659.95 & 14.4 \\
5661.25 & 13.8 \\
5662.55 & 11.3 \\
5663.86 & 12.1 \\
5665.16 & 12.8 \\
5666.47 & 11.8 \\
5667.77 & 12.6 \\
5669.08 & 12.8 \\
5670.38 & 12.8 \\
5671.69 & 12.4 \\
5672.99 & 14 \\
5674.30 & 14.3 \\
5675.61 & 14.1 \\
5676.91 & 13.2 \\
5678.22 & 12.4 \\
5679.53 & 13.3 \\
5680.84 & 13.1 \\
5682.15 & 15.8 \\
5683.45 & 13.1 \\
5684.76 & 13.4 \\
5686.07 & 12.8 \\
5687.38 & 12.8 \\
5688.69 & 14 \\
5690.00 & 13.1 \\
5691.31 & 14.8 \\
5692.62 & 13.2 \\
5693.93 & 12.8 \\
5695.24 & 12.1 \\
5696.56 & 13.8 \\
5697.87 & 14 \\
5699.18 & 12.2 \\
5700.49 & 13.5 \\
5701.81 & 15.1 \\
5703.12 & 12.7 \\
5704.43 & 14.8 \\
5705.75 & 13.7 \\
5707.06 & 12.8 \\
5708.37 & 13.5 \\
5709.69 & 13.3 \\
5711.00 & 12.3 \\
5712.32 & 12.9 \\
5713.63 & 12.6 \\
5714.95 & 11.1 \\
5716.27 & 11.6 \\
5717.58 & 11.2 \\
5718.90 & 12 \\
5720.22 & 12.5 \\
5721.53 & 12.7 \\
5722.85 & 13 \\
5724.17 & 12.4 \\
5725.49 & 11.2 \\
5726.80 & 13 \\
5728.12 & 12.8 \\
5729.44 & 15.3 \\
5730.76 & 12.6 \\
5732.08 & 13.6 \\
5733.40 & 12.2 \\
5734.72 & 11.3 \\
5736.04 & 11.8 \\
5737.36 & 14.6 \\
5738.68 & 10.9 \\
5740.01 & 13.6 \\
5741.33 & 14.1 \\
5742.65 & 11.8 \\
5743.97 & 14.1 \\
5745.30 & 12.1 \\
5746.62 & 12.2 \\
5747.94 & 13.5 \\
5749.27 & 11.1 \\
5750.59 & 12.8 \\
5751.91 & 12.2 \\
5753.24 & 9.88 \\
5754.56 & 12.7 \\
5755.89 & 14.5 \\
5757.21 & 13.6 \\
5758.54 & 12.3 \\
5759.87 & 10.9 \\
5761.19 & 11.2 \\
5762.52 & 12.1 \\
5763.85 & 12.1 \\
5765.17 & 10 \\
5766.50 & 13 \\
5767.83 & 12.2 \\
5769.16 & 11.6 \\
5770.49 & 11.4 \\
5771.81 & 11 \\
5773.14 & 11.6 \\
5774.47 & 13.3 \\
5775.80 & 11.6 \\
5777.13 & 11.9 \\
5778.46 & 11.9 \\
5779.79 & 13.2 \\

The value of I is -1.2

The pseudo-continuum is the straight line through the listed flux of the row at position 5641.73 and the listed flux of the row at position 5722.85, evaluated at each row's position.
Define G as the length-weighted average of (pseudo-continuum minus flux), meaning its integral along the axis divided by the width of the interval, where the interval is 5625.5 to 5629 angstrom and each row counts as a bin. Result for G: 0.3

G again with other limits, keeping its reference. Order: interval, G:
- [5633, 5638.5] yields -1.4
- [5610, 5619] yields -1.7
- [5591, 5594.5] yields -2.3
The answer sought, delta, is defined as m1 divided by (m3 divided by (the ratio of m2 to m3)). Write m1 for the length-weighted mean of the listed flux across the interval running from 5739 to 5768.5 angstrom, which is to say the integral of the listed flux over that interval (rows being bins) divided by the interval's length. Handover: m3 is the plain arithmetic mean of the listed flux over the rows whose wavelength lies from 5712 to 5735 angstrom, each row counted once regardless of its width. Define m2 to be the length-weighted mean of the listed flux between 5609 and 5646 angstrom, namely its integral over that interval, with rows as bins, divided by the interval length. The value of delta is 0.99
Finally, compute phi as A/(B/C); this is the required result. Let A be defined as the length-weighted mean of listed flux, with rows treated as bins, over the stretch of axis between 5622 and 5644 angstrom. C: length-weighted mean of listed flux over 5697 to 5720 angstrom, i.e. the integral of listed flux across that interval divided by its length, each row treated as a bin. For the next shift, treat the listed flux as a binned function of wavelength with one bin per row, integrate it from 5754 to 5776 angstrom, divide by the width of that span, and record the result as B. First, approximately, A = 12.2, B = 12.1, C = 12.9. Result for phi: 13.1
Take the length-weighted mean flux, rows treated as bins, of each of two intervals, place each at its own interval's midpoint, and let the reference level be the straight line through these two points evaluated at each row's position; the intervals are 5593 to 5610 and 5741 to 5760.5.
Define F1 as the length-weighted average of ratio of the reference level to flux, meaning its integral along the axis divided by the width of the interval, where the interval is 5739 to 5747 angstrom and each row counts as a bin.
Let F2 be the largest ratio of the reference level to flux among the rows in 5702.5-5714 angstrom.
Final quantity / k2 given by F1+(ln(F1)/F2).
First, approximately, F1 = 0.98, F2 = 1.04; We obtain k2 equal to 0.95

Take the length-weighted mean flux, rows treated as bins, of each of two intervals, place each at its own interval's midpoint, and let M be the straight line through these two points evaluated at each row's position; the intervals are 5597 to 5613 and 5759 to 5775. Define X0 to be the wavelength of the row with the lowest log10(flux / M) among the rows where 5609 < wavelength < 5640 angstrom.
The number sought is 5627.46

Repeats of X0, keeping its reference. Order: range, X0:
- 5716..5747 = 5738.68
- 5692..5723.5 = 5714.95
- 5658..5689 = 5662.55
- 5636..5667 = 5643.03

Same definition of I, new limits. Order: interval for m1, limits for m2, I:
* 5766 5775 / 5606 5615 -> -0.8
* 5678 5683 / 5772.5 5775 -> 1.3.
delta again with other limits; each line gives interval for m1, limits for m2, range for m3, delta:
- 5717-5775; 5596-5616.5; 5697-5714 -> 0.91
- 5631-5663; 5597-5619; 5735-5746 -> 1.01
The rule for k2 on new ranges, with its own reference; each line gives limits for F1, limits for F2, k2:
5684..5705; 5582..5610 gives 0.93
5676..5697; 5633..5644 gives 0.95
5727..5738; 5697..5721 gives 0.96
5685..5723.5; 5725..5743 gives 0.98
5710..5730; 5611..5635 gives 1.05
